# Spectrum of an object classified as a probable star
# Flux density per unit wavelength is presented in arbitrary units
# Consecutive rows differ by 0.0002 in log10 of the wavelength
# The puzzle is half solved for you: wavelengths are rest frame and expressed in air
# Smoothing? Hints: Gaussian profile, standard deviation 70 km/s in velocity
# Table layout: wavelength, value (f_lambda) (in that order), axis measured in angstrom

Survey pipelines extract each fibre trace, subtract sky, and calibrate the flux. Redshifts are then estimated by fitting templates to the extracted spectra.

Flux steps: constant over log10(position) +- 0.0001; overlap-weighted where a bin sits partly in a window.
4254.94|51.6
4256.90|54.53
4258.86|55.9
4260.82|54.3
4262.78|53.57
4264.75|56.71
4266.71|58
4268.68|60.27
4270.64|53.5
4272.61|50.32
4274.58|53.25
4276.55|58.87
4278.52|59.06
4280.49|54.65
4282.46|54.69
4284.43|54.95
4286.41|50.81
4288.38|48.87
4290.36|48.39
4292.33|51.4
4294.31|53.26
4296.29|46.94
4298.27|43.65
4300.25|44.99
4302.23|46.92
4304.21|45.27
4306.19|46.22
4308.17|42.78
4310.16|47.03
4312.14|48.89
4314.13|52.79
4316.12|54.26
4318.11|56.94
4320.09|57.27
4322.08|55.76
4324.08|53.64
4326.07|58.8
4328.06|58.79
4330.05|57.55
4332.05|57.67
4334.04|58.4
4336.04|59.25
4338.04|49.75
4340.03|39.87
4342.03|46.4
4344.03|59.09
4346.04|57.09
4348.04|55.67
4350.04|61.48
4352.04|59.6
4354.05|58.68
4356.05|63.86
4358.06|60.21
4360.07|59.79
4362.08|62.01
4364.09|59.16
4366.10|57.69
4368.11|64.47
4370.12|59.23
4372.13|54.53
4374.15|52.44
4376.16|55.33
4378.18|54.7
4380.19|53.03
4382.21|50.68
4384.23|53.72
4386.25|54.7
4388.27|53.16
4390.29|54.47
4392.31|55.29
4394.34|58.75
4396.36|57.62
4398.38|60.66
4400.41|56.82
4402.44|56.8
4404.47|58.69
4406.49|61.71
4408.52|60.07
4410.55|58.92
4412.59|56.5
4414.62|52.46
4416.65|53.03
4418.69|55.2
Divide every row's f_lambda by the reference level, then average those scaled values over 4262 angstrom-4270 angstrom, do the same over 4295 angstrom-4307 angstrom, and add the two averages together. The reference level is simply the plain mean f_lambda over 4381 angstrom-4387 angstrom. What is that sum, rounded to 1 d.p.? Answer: 1.9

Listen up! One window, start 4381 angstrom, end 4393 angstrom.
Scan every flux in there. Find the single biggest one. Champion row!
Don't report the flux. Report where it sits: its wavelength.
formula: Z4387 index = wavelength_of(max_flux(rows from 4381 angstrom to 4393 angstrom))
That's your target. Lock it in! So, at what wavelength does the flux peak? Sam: 4392.31 angstrom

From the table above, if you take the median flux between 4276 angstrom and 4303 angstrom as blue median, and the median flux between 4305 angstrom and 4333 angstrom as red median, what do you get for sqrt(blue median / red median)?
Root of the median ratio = 0.96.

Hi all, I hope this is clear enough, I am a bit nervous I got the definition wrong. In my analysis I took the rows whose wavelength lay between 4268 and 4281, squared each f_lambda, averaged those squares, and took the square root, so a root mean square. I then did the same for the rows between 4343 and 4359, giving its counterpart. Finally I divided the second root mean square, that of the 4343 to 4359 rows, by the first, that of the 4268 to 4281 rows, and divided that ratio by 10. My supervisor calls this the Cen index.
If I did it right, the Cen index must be 0.107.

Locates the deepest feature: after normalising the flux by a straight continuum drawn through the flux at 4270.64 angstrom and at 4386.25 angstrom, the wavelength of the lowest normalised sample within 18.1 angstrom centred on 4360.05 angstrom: 4366.10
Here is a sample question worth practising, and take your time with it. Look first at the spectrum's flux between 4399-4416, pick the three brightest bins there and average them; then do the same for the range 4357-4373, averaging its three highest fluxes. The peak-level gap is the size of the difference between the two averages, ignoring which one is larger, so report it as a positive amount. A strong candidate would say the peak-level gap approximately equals 2.0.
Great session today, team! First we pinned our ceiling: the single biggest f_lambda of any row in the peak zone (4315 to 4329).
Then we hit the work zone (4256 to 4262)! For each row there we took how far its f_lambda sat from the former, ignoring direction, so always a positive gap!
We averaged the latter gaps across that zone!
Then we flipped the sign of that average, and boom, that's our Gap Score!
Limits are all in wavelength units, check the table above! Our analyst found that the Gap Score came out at -3.9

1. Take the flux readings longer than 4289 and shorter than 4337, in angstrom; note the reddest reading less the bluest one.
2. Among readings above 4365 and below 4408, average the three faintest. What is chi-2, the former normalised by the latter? 0.21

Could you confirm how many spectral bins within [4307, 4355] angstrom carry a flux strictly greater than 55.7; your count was 14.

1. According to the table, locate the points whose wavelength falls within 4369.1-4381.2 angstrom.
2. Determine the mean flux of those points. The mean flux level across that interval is 54.9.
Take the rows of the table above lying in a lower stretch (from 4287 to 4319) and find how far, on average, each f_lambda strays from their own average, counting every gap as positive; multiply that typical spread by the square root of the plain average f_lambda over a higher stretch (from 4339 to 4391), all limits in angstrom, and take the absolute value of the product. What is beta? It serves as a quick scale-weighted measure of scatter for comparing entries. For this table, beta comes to 24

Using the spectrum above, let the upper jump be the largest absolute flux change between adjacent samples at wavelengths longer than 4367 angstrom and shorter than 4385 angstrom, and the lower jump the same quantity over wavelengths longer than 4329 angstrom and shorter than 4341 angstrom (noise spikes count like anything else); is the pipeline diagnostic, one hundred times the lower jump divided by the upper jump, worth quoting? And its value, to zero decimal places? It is 189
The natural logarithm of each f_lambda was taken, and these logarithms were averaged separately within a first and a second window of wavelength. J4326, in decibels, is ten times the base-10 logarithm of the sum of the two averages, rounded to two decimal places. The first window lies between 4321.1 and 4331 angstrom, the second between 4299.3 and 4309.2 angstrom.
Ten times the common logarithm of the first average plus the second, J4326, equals 8.95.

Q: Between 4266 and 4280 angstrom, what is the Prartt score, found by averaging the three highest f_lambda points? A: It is 59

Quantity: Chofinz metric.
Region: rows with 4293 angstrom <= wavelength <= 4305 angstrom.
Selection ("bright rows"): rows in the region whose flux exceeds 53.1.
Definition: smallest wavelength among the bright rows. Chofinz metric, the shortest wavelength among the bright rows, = 4294.31 angstrom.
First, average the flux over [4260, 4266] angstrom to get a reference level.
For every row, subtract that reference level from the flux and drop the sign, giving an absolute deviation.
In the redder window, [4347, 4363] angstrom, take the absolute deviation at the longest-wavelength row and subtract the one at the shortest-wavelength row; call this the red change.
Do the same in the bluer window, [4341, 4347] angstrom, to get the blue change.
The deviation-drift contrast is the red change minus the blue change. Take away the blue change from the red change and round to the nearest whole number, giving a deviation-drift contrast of 13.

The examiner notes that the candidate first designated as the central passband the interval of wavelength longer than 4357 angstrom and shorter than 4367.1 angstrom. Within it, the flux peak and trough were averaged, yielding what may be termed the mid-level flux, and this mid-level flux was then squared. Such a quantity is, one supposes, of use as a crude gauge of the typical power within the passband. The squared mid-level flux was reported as 3582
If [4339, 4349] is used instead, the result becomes 2448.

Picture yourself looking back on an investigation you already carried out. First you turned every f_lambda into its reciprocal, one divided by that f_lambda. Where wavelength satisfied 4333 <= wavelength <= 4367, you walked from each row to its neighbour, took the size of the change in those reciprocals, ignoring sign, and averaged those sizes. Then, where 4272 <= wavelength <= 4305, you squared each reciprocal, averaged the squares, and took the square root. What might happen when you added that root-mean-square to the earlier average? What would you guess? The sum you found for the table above 0.0214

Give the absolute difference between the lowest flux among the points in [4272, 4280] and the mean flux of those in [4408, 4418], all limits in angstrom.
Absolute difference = 6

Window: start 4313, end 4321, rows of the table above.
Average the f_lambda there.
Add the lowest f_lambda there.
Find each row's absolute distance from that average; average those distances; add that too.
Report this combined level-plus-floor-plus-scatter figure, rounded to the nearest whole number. 110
